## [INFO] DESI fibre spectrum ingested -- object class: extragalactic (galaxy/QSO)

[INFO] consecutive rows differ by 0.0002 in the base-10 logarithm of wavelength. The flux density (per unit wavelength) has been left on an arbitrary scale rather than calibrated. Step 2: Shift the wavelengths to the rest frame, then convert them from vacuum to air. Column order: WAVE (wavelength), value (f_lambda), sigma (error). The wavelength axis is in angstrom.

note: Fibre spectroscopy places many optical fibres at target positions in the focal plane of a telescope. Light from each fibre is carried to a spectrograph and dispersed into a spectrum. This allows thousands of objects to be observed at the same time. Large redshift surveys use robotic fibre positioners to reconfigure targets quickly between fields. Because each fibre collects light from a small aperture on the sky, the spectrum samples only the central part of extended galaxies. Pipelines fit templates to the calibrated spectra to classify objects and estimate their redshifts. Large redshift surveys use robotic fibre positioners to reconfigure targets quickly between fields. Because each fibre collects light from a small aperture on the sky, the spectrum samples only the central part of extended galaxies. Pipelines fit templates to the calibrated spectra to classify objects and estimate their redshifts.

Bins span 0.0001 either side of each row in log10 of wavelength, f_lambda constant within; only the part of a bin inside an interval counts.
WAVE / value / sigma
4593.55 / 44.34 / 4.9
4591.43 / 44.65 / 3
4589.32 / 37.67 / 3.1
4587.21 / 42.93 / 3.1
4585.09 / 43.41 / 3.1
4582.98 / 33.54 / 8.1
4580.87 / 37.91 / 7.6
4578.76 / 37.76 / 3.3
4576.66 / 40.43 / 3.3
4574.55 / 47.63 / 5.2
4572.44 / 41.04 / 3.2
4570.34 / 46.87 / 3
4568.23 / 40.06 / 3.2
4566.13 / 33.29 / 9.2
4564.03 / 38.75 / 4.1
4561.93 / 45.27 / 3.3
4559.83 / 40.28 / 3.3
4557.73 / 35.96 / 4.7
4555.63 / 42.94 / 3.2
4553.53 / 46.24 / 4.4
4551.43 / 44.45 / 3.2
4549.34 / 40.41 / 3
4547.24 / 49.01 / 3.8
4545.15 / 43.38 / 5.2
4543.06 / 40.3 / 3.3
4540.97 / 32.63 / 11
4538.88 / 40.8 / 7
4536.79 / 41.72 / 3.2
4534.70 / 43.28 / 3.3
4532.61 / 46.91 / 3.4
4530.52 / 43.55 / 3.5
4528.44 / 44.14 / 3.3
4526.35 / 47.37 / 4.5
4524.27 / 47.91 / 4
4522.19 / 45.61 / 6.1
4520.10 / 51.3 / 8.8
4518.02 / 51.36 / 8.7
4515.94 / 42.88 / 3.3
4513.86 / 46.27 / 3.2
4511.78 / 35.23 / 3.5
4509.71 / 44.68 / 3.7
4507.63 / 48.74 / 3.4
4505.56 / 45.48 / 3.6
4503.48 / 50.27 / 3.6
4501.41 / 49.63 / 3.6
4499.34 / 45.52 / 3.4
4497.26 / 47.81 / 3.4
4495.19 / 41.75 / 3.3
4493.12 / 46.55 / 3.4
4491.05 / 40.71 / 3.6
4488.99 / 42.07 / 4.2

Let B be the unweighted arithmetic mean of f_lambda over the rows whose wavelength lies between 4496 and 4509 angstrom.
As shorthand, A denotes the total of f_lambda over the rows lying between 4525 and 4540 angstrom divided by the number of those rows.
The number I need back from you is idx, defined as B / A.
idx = 1.09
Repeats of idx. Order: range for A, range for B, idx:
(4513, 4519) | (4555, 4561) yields 0.85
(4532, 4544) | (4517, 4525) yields 1.20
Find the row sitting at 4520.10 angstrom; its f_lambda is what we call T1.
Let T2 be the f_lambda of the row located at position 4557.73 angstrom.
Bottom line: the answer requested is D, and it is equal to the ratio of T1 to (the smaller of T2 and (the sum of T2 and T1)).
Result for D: 1.43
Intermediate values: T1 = 51.3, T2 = 35.96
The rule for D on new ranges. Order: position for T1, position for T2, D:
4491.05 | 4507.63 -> 0.84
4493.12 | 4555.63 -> 1.08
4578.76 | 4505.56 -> 0.83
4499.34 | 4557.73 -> 1.27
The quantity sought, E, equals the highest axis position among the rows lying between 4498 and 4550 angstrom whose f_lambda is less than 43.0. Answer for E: 4549.34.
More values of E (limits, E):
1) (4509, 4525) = 4515.94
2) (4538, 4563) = 4559.83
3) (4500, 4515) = 4511.78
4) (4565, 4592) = 4589.32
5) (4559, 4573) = 4572.44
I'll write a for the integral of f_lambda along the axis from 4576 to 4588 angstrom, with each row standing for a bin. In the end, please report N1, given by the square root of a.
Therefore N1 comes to 22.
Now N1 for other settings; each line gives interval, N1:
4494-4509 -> 27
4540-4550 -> 20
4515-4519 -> 14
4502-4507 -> 16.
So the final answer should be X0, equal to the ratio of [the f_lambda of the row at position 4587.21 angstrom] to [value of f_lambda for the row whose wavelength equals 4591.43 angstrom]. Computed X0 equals 0.96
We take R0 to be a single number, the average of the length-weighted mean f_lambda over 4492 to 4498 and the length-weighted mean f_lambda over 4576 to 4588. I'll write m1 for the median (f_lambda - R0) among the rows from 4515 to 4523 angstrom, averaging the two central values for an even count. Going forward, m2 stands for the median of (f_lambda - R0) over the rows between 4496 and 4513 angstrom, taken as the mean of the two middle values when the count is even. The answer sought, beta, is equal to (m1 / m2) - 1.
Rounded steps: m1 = 6.3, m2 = 4.5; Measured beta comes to 0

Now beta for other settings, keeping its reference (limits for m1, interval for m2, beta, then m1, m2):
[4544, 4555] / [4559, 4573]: -2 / 2.3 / -1.9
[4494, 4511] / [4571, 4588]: -4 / 4.5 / -1.5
